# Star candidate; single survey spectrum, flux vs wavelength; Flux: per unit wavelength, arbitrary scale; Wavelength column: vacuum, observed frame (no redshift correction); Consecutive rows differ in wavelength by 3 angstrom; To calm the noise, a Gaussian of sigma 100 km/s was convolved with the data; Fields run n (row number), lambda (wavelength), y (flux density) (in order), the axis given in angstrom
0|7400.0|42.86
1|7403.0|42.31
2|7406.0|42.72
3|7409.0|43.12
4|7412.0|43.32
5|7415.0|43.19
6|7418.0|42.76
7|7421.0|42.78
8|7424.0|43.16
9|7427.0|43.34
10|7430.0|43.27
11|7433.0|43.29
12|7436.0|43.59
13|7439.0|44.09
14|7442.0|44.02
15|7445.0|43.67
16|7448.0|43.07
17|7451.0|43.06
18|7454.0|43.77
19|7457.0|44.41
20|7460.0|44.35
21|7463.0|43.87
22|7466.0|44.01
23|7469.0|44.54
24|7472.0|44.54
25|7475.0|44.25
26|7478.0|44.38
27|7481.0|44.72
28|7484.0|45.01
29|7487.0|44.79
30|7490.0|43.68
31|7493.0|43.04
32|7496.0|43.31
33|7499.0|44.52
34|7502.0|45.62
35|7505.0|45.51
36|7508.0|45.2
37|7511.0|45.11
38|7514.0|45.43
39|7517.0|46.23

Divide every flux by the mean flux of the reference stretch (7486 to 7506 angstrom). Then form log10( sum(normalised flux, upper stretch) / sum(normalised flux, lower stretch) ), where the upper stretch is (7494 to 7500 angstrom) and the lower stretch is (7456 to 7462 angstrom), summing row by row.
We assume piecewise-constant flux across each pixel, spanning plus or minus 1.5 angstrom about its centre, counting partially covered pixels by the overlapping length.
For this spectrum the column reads -0.0046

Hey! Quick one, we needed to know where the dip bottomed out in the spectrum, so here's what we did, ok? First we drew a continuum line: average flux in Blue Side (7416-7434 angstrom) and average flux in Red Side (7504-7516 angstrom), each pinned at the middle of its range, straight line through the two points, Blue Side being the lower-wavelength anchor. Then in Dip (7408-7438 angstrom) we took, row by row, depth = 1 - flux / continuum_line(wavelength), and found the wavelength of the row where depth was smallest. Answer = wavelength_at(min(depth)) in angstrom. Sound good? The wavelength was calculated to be 7412.0 angstrom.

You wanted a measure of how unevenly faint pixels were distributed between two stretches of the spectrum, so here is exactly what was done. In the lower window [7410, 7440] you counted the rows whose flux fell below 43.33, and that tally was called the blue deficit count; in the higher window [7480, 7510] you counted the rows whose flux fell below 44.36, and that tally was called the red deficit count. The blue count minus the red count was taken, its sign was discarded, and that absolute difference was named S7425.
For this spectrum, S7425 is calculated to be 4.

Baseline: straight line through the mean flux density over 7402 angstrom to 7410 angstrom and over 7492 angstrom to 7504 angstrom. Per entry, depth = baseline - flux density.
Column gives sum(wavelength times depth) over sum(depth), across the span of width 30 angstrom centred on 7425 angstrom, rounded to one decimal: 7429.2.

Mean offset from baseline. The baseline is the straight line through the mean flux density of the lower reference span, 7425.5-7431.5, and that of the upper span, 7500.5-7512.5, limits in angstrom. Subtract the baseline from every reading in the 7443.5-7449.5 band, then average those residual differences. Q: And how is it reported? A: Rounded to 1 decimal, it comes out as -0.4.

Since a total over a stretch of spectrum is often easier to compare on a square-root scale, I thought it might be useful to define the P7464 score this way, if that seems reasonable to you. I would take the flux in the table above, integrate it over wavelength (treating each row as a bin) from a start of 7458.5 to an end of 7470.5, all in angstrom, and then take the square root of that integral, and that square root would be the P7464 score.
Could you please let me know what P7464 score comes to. 23.0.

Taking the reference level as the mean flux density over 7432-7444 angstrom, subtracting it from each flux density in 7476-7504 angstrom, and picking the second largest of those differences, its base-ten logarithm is 0.10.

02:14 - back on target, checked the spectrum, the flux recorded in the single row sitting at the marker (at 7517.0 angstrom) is 46.23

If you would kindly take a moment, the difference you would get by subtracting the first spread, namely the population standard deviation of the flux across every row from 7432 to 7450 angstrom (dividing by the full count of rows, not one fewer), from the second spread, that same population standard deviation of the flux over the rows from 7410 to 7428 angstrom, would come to -0.13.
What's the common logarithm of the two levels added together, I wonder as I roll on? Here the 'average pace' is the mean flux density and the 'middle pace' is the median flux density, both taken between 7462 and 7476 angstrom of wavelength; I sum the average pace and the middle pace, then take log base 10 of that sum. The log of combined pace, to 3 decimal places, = 1.947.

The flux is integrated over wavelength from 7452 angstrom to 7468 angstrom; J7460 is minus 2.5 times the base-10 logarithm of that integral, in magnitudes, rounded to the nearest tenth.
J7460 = -7.1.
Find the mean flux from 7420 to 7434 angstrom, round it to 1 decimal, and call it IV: 43.2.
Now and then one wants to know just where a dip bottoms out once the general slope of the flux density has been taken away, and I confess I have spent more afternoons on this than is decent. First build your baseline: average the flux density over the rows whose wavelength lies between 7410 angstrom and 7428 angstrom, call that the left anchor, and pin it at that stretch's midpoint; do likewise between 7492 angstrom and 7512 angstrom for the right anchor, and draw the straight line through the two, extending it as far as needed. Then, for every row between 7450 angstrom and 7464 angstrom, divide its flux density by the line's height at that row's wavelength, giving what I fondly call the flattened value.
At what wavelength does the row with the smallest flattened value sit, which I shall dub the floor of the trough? 7451.0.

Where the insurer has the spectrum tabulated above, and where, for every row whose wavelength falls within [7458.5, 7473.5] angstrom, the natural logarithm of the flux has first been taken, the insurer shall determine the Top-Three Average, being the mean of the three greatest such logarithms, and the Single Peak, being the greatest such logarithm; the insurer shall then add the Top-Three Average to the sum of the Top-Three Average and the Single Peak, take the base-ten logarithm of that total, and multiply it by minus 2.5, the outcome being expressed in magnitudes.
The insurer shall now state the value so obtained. -2.64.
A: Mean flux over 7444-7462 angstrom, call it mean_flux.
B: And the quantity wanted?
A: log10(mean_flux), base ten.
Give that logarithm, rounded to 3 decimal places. 1.641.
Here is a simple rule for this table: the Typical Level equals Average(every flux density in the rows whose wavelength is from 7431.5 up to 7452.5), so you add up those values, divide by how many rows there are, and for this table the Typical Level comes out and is 43.54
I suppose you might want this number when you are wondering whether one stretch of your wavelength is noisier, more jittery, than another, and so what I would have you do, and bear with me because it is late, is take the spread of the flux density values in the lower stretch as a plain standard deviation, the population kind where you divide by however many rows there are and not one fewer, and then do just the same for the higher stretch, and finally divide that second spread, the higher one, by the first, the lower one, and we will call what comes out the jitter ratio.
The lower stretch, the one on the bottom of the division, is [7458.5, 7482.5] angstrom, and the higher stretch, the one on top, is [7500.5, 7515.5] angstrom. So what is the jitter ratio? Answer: 0.7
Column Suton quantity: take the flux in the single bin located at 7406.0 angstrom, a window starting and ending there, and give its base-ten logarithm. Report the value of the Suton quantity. 1.63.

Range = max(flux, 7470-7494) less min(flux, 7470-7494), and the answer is 2.0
